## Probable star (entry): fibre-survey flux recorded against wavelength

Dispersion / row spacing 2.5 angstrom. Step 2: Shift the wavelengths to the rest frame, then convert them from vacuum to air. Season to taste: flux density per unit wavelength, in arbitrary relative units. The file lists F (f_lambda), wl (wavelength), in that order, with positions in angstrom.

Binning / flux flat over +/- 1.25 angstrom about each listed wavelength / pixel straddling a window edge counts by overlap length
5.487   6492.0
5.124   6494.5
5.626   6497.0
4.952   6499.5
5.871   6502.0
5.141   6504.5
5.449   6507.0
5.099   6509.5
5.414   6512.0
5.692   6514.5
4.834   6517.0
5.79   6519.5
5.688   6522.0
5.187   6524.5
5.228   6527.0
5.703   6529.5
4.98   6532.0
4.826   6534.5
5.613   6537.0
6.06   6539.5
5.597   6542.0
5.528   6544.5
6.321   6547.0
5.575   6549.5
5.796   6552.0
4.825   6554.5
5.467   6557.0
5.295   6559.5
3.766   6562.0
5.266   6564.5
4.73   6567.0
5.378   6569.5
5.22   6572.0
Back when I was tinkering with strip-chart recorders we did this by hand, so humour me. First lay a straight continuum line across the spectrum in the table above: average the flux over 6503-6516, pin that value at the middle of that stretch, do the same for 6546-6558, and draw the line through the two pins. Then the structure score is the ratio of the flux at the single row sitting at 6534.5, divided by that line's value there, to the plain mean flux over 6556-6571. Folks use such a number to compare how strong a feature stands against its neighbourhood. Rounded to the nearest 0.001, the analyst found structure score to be 0.176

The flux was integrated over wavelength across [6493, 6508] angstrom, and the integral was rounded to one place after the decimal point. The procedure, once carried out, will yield 80.4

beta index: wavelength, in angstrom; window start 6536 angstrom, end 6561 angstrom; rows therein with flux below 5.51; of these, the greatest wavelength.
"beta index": 6559.5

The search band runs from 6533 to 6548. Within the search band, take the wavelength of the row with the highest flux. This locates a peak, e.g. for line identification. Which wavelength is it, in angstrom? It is 6547.0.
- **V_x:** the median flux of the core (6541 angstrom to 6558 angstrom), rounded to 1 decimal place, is 5.6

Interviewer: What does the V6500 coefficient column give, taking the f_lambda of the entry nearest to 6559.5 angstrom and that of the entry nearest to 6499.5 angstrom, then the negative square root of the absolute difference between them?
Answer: -0.59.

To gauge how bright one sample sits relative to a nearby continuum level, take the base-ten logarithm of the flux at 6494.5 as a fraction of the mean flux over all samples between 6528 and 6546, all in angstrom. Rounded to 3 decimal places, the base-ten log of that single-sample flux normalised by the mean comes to -0.029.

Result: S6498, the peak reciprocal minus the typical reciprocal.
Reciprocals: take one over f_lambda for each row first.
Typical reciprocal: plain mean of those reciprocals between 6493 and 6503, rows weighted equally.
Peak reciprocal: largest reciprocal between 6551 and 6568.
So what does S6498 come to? 0.079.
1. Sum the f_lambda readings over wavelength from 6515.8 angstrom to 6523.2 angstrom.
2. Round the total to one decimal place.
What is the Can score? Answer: 16.3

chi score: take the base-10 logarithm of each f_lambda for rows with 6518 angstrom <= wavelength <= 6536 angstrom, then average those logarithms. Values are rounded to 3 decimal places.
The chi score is 0.727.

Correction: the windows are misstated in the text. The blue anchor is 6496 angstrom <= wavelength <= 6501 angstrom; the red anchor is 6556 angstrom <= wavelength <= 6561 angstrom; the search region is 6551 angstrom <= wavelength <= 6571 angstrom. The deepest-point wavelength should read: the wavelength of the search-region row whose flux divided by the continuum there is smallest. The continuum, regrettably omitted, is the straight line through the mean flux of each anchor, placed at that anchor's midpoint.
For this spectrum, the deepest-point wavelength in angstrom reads 6562.0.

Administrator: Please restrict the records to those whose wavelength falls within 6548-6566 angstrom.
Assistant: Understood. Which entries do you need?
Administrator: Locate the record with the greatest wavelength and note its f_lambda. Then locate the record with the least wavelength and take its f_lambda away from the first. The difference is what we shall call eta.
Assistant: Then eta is -0.3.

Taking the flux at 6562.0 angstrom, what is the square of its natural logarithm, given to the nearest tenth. 1.8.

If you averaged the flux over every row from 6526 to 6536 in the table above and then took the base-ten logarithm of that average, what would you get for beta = 0.715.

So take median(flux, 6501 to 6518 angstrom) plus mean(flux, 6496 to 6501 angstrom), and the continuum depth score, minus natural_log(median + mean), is -2.37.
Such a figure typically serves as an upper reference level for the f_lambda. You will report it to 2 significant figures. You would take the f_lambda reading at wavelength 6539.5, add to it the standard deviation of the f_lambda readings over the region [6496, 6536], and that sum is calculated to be 6.4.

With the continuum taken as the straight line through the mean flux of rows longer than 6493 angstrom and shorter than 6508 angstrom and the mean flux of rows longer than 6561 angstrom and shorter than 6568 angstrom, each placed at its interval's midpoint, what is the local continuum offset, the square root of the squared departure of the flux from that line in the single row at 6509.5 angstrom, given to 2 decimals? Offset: 0.16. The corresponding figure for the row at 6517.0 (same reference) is 0.33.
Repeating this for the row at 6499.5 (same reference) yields 0.42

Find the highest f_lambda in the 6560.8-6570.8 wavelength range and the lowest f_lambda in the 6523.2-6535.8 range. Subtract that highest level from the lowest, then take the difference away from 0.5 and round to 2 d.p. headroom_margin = 1.05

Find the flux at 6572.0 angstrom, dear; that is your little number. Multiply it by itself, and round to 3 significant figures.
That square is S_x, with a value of 27.2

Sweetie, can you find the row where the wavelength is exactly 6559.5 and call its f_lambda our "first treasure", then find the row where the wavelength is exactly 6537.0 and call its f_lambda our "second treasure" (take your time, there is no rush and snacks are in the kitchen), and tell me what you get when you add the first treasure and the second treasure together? 10.9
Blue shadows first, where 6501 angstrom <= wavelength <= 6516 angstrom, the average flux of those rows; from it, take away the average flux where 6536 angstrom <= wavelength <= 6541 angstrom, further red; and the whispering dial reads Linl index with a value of -0.4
